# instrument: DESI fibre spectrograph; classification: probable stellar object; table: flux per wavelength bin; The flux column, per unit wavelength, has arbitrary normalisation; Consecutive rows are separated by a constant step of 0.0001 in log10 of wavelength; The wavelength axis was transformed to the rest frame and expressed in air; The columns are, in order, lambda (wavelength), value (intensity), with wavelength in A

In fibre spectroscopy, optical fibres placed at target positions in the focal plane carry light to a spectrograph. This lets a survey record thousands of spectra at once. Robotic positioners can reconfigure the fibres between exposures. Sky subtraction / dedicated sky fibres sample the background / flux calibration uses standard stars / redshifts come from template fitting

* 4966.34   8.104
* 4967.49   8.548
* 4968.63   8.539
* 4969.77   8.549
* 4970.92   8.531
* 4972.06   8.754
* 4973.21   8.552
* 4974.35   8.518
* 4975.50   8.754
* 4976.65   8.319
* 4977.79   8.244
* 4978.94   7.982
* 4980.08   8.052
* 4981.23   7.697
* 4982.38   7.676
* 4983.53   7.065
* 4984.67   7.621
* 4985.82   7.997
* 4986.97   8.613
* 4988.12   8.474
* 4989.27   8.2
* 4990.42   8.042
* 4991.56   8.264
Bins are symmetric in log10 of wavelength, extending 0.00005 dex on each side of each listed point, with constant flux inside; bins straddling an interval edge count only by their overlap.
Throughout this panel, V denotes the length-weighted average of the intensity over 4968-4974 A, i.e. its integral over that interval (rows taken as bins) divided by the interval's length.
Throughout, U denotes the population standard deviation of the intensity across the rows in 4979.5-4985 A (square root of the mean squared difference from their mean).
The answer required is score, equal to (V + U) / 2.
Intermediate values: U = 0.32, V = 8.59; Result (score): 4.5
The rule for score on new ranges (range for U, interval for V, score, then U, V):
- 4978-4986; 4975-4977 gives 4.4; 0.32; 8.53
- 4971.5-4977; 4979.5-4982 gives 4.0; 0.16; 7.86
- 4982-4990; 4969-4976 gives 4.6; 0.50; 8.61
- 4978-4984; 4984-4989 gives 4.3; 0.35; 8.16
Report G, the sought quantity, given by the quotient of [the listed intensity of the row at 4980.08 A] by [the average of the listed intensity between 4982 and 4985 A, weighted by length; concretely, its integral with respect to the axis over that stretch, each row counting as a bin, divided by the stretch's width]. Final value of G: 1.08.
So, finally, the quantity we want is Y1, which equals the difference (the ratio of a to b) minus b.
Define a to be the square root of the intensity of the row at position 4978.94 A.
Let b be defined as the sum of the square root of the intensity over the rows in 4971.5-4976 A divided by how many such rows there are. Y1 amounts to -1.98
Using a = 2.83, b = 2.94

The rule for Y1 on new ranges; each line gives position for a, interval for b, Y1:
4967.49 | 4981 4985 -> -1.67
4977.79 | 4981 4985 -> -1.69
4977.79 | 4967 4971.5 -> -1.94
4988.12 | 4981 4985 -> -1.68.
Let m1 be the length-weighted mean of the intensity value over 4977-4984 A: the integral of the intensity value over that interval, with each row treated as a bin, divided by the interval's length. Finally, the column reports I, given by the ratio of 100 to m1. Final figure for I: 12.8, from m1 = 7.8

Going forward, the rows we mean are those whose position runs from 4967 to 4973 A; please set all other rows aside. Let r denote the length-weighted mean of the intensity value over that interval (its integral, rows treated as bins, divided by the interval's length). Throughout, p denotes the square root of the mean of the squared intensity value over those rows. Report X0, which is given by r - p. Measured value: 0.001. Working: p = 8.58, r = 8.6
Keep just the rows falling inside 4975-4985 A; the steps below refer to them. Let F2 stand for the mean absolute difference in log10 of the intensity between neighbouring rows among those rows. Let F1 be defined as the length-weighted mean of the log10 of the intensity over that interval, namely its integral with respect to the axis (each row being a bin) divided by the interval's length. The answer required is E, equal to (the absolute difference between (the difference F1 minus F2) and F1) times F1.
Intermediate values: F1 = 0.899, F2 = 0.0167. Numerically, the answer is 0.015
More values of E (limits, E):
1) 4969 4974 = 0.007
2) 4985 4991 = 0.014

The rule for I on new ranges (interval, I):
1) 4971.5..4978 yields 11.7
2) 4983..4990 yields 12.5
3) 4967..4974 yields 11.6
